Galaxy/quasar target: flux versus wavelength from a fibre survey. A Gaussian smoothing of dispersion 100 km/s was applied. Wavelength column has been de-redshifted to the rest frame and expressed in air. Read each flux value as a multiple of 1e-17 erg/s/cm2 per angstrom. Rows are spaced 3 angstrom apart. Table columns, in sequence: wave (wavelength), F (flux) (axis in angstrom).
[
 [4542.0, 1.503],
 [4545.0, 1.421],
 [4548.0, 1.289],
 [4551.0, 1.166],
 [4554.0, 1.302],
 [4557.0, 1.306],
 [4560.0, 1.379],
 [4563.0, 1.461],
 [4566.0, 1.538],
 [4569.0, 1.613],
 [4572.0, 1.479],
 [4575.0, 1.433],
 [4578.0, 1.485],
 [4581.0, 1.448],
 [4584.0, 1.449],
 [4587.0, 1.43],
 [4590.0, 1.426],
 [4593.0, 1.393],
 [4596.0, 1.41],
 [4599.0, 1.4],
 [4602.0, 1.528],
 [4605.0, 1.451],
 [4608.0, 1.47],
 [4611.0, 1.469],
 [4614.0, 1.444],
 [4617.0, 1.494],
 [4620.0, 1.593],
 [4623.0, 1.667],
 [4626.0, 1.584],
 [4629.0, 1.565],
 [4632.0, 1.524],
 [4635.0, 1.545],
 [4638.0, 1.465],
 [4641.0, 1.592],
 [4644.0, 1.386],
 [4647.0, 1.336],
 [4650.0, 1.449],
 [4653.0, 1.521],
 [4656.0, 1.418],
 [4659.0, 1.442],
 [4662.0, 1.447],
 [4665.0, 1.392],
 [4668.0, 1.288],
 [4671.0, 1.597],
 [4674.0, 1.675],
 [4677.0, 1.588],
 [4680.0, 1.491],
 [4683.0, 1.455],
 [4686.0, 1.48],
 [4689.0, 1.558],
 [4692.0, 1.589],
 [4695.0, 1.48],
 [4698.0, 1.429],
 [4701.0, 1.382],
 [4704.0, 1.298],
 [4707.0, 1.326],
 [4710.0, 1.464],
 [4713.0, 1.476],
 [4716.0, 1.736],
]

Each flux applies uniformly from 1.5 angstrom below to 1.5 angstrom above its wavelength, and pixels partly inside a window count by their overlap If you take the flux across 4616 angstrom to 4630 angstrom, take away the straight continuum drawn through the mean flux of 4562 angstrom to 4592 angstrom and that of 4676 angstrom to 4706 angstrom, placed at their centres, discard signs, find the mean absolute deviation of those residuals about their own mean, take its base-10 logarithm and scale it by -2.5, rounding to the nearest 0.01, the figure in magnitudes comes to 3.47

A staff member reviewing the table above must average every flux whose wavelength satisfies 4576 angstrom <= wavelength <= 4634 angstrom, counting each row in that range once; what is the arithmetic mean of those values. 1.49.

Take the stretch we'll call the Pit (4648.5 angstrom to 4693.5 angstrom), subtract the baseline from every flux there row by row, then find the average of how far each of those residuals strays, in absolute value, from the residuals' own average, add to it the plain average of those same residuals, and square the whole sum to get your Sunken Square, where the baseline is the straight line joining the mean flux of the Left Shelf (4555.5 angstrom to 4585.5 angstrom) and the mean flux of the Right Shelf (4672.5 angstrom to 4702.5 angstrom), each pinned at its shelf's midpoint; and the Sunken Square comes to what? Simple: 0.0038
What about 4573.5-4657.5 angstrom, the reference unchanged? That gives 0.0031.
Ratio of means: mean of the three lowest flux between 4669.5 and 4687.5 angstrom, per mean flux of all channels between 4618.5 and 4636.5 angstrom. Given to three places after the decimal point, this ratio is 0.934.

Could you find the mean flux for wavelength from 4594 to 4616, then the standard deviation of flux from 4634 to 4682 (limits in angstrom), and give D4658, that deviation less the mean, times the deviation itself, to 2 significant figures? -0.14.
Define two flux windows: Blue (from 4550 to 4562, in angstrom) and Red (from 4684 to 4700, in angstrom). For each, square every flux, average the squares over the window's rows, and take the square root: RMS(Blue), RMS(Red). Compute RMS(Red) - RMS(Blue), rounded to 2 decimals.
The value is 0.22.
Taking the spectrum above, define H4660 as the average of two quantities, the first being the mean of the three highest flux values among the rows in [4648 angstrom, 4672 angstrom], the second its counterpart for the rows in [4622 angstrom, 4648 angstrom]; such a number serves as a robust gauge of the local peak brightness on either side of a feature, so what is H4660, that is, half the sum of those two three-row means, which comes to 1.57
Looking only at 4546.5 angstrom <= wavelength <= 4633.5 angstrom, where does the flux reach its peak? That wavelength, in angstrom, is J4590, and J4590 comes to 4623.0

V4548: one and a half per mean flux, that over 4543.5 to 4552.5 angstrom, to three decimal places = 1.161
